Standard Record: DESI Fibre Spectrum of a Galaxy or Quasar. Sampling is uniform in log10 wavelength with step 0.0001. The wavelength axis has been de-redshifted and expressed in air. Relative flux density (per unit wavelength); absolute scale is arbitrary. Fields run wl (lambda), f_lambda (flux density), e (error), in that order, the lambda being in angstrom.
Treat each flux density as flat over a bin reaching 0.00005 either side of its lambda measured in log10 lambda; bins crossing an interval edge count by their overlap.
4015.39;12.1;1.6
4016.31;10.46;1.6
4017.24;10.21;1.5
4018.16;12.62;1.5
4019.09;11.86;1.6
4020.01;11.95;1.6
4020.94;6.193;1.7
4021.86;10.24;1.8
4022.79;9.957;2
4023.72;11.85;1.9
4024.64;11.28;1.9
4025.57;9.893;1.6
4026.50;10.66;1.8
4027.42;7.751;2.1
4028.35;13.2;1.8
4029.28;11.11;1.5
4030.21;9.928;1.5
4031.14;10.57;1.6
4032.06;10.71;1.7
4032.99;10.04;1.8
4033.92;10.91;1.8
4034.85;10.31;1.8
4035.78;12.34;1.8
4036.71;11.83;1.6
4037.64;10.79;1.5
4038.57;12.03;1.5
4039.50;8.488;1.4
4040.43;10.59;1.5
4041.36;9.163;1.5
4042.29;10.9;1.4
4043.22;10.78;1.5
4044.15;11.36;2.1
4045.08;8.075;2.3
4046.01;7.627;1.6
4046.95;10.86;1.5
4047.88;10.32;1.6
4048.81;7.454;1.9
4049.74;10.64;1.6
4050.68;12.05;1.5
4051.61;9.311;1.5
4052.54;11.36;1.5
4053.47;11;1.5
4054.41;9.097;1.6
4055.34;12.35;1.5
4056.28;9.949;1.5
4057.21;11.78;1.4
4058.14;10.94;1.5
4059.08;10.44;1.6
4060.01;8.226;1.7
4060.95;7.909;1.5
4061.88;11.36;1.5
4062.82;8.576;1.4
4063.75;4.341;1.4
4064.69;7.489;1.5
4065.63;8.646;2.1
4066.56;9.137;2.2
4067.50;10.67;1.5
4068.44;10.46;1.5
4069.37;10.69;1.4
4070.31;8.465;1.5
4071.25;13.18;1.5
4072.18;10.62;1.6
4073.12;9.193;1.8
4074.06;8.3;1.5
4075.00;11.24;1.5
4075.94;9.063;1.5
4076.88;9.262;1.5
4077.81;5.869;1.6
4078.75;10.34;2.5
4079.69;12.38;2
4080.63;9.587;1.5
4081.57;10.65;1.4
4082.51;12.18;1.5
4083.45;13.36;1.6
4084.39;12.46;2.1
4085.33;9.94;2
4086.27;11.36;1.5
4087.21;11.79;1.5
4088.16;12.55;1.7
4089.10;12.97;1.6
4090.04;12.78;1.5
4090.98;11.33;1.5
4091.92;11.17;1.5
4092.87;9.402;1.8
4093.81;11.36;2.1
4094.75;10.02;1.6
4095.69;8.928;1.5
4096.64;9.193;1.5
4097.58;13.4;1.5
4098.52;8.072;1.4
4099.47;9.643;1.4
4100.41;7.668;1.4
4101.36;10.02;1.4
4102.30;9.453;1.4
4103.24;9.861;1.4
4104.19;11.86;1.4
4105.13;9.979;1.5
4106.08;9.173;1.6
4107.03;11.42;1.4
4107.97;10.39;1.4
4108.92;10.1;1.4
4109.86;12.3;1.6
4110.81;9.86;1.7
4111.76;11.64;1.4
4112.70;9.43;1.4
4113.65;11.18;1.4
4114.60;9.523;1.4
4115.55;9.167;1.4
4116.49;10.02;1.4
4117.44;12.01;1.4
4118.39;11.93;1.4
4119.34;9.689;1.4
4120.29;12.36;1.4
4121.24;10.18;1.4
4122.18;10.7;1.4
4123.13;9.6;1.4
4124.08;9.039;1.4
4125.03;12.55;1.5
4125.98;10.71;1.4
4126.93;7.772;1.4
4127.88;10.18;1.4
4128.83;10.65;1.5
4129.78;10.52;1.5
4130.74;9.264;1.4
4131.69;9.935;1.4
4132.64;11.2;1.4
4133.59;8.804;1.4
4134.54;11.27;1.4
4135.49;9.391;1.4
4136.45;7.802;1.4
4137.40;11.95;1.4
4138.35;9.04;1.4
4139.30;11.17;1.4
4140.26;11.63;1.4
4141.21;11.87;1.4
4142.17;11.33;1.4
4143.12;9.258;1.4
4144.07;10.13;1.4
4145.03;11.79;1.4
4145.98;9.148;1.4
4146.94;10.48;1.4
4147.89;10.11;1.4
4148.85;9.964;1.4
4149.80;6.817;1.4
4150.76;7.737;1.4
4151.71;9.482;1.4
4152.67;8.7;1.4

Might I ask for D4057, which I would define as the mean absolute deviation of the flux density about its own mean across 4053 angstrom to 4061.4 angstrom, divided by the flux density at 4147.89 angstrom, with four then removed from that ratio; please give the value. -3.88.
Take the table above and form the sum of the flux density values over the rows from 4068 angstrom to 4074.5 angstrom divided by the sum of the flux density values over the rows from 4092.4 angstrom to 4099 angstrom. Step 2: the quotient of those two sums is 1.01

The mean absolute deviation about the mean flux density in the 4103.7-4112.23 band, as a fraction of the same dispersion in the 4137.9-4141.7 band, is 1.00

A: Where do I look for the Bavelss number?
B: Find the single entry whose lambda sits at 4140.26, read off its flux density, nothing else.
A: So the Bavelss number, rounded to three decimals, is 11.630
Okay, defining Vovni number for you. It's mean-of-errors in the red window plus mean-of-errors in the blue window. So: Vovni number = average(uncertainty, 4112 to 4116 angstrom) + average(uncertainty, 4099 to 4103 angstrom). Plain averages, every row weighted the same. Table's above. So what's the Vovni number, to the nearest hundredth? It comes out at 2.80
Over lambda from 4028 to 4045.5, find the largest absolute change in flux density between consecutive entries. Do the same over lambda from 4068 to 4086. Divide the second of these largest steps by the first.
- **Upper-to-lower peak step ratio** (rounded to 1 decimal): 1.3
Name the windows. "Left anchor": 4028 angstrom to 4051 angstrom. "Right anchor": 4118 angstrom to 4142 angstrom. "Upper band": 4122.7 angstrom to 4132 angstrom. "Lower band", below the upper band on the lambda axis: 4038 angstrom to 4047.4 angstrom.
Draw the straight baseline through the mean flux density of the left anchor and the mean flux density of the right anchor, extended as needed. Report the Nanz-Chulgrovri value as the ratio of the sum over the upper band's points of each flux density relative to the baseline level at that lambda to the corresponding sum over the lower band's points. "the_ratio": 1.01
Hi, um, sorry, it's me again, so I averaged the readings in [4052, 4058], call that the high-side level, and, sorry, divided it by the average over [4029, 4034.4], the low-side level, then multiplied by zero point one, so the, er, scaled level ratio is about 0.104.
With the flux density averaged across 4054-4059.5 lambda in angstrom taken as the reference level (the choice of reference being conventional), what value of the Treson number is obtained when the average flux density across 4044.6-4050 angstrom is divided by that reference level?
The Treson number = 0.85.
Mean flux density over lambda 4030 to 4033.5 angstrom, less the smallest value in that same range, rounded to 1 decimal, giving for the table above 0.4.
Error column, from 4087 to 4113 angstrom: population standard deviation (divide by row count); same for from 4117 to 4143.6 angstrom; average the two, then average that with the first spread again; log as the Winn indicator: 0.125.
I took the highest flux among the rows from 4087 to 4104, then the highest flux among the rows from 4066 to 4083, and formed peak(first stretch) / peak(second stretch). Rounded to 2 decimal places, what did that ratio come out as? 1.02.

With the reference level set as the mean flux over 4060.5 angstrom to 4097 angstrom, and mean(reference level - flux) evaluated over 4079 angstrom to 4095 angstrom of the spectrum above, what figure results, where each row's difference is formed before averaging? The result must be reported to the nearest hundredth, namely -1.28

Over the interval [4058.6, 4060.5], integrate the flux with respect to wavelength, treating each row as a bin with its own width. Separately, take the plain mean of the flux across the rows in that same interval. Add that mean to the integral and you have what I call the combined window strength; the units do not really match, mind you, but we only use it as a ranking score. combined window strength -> 27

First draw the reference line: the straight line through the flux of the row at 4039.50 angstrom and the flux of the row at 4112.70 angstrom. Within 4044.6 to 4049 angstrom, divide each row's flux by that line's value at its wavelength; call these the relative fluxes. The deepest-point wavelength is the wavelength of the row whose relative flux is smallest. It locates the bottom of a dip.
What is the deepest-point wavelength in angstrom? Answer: 4048.81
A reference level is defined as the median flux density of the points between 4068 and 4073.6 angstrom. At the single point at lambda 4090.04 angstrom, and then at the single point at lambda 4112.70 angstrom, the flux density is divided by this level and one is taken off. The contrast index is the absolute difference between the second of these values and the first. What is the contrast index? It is 0.32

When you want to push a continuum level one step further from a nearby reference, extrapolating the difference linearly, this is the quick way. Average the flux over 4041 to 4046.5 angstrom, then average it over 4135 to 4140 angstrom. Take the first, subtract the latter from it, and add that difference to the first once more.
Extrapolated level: 9.4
